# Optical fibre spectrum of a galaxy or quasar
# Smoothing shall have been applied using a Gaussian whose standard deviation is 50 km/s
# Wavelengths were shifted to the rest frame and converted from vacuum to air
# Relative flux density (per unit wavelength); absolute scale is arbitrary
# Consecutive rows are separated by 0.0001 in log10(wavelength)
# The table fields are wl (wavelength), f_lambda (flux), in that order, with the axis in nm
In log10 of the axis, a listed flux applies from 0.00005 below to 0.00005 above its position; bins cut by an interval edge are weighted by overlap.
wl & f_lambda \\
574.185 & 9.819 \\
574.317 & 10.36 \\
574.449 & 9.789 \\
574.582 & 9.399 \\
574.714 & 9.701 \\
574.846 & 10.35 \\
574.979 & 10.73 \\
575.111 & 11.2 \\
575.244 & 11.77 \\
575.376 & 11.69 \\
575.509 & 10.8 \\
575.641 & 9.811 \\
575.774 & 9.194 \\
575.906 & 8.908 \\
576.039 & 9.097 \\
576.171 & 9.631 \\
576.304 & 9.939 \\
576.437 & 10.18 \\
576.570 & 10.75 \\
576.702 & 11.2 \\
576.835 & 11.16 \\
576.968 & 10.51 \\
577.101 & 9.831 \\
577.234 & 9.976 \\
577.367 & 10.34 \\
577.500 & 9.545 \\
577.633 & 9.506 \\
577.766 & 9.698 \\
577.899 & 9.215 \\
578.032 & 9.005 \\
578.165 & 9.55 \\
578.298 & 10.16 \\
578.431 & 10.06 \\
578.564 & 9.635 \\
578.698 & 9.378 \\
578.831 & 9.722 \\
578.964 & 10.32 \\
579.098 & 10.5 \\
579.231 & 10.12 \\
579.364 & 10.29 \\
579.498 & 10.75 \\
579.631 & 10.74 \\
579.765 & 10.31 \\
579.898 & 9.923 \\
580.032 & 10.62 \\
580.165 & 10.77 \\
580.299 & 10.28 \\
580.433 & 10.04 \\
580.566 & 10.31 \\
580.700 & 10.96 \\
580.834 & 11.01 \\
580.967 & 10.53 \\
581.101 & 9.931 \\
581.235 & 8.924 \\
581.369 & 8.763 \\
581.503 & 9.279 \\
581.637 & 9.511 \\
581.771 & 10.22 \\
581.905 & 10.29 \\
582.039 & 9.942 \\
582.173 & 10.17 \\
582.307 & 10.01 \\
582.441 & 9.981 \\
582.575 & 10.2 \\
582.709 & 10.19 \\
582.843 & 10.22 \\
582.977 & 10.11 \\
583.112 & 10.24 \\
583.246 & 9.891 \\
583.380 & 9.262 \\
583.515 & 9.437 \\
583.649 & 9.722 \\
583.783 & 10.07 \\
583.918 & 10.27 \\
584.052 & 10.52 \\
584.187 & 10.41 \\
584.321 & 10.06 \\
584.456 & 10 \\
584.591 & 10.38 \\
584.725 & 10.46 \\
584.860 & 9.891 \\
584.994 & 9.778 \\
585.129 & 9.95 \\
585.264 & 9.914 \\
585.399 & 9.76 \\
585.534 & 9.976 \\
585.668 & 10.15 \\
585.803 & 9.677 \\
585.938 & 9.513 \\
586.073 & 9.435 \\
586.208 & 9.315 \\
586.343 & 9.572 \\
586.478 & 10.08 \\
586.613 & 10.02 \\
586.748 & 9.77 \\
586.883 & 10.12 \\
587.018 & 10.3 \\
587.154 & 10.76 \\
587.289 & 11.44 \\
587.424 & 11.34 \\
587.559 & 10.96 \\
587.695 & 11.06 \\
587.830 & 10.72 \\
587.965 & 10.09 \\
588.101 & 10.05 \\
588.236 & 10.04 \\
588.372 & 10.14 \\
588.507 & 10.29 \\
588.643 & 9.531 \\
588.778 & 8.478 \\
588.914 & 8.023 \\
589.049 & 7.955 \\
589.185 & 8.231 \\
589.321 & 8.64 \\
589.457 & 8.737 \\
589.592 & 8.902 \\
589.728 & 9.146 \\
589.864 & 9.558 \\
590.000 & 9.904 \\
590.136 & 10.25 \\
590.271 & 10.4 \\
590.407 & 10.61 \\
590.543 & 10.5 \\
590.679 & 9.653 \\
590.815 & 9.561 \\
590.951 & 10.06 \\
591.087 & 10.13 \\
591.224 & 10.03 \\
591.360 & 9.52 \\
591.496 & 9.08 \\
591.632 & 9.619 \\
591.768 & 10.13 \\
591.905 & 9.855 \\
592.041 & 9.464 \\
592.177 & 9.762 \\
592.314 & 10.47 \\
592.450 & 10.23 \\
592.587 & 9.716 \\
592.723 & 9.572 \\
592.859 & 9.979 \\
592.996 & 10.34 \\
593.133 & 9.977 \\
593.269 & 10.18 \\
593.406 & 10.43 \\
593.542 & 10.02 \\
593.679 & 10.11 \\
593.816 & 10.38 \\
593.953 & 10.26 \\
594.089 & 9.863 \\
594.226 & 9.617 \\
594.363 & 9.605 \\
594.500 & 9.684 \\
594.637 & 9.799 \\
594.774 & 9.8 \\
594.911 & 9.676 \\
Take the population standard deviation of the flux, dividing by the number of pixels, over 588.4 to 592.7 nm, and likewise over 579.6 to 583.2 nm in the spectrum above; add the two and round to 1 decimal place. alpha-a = 1.3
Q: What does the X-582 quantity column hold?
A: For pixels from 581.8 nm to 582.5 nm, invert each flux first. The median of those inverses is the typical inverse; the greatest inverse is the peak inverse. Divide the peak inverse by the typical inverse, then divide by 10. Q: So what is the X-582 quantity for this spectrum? 0.101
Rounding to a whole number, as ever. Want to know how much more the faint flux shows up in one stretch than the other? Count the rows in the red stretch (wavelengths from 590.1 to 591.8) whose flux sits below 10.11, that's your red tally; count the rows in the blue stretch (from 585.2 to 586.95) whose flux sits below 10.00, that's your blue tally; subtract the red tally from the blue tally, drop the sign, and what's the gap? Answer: 2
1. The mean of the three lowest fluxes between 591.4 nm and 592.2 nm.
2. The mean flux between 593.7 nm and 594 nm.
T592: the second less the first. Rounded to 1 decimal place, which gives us 0.9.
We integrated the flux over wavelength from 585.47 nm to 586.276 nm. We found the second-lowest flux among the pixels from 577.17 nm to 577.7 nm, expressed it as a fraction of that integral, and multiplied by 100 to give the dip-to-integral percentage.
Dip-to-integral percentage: 122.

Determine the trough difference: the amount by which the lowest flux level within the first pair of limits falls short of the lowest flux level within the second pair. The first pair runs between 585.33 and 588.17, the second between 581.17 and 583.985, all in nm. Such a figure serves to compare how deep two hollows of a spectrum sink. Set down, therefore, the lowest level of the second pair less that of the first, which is -0.55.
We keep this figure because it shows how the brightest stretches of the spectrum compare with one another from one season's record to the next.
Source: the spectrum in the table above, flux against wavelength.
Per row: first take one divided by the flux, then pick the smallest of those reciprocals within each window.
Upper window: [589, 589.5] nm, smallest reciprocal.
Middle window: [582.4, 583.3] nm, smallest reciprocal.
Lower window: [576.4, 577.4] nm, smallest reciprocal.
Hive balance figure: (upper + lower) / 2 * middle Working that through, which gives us 0.0099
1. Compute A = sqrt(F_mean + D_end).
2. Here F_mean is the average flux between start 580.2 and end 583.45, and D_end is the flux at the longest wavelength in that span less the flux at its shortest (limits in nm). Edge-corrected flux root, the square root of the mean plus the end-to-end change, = 3.00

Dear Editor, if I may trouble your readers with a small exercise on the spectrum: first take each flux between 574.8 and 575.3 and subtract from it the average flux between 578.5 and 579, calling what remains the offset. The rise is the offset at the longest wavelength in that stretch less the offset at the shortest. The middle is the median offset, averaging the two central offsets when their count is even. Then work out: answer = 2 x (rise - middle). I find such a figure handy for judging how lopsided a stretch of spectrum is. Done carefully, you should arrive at 0.4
